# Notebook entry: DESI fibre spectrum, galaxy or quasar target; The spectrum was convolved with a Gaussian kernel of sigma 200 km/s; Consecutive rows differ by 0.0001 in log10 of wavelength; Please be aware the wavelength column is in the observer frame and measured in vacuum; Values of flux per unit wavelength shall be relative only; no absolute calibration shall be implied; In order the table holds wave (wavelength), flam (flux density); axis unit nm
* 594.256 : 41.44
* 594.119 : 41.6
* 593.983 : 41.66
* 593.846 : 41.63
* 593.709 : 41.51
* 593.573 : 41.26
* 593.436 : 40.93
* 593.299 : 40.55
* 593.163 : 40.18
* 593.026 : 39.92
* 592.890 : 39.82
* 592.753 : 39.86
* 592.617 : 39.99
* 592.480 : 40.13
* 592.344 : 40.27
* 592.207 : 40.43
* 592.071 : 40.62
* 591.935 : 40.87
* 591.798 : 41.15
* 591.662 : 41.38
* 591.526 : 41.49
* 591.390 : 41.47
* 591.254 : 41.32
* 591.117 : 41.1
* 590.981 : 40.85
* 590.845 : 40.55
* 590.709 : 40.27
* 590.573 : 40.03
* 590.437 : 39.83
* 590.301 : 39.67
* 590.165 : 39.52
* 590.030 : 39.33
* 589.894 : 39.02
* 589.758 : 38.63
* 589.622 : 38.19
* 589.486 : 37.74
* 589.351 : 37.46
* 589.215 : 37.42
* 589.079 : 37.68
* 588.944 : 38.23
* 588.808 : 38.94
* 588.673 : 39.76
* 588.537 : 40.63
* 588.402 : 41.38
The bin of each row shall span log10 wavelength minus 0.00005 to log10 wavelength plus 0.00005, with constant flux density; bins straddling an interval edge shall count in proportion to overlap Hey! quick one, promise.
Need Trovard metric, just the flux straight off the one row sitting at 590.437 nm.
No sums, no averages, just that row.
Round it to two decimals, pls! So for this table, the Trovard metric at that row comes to 39.83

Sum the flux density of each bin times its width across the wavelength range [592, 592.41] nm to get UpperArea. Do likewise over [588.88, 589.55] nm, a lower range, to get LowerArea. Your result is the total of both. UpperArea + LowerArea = 42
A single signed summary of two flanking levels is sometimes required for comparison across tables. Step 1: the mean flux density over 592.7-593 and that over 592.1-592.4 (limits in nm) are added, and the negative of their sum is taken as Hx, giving -80.2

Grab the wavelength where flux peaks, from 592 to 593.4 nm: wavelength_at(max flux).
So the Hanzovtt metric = 592.071 nm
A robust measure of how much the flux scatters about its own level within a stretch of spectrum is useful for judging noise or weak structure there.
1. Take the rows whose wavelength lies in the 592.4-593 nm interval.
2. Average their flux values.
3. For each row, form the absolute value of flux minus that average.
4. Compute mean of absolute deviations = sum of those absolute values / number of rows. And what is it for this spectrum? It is 0.11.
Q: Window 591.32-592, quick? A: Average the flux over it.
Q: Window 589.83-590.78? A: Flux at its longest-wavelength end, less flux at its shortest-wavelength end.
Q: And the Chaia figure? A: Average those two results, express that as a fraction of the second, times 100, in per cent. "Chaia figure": 1701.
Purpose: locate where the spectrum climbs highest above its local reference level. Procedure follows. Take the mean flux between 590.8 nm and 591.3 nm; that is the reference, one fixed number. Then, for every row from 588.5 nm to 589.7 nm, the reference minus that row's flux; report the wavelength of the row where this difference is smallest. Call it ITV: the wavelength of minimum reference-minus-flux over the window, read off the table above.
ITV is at 588.537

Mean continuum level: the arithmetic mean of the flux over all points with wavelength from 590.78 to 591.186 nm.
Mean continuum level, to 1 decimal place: 40.8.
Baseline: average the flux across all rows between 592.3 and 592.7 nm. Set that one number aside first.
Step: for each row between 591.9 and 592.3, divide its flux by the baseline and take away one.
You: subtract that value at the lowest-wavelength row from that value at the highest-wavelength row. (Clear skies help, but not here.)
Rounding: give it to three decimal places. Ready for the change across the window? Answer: -0.011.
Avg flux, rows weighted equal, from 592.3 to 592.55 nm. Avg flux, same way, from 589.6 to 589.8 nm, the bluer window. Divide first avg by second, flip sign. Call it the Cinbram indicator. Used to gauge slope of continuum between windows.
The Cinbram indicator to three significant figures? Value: -1.05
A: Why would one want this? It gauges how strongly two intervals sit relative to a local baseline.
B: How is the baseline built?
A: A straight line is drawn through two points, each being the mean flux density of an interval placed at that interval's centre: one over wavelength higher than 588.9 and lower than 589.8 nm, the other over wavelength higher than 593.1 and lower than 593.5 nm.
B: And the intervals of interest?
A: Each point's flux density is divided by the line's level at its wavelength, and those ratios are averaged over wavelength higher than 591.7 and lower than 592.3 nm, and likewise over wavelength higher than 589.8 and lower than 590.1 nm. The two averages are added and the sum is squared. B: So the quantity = 4.20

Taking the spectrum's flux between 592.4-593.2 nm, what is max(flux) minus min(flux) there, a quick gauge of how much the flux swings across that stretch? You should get 0.36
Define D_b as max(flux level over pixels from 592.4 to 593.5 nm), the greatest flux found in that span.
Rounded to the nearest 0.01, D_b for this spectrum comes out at 40.93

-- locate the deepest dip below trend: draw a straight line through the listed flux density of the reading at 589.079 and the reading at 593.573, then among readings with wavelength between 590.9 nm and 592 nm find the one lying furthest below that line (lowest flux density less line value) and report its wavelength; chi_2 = 591.935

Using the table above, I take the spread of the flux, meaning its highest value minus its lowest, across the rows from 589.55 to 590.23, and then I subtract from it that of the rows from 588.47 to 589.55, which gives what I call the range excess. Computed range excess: -1.9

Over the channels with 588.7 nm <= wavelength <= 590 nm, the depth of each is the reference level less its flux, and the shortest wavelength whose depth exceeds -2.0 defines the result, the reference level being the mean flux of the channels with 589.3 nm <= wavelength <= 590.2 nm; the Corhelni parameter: 588.808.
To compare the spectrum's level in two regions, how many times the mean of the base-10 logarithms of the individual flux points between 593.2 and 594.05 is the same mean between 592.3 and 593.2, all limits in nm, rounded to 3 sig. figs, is 1.01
